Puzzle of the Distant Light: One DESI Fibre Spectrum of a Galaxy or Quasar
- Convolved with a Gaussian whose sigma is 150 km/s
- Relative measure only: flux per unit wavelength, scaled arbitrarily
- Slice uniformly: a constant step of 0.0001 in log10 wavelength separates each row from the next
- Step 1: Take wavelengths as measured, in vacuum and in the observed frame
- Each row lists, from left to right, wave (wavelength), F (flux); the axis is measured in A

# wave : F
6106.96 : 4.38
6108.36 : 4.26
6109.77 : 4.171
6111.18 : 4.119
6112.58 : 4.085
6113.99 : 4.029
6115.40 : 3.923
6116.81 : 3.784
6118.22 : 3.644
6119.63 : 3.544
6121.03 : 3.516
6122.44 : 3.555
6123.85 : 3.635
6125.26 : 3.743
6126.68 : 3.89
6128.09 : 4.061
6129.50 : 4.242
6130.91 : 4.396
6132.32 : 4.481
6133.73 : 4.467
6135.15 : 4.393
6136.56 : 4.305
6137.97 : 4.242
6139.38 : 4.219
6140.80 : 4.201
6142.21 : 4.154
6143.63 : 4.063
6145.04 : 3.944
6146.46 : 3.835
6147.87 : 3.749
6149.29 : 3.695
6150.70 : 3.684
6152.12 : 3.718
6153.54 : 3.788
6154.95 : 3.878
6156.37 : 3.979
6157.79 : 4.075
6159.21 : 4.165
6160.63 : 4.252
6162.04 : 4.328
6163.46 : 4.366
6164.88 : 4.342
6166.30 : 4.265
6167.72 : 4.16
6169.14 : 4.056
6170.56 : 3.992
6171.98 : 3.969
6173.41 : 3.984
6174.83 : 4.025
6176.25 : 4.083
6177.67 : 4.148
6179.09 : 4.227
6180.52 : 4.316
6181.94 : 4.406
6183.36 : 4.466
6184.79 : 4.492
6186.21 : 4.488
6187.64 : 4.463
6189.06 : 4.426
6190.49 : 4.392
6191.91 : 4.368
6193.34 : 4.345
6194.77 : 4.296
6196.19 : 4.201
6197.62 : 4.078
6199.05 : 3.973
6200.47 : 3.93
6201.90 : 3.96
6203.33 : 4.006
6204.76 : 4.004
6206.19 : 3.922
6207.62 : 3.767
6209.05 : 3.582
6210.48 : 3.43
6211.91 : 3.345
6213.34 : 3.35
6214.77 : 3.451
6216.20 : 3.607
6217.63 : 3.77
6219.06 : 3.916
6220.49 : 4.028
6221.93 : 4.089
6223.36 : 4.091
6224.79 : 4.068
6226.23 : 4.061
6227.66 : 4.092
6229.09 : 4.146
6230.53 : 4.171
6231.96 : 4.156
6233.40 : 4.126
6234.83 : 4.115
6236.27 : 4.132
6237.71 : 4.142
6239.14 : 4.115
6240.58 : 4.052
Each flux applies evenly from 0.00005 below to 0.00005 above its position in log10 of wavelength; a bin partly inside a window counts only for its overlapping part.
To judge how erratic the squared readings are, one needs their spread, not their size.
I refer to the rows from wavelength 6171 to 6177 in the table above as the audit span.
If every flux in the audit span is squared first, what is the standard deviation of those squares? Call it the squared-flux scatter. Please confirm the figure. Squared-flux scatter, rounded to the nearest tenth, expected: 0.4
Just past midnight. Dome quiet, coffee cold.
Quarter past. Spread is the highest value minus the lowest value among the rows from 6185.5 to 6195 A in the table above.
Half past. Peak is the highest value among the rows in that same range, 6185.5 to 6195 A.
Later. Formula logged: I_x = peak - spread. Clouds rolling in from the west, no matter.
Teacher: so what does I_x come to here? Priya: 4.3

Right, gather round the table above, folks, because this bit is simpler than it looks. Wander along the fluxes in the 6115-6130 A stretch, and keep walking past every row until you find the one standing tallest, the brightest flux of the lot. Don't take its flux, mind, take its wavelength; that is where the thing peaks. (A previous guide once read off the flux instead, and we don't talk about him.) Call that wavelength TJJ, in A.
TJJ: 6129.50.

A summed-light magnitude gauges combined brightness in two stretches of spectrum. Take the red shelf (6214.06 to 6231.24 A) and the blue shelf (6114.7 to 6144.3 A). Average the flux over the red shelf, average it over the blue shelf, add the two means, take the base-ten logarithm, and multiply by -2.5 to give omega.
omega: -2.25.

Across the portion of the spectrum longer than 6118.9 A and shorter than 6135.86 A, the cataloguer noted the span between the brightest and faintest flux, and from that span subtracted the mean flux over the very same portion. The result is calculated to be -3.0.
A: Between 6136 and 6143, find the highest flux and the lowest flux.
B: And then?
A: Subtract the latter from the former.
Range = 0.15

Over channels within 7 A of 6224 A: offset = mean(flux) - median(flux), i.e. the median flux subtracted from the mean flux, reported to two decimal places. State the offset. -0.04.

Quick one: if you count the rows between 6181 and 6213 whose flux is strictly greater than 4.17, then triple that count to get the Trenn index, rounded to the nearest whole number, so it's 33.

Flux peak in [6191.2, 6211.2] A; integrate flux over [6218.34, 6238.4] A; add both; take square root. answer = 9.3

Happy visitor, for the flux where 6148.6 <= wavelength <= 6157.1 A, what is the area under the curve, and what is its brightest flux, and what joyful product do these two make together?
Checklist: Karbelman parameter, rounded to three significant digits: 128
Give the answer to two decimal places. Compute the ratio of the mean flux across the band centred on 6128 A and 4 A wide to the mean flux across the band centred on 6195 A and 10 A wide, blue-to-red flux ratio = 0.96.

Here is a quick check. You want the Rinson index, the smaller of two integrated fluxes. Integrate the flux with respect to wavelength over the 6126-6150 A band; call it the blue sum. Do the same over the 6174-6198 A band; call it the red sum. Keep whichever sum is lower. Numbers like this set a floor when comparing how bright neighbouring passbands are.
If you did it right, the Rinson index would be 99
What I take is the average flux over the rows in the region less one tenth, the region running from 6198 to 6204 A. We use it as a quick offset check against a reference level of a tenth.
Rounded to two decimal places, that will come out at 3.87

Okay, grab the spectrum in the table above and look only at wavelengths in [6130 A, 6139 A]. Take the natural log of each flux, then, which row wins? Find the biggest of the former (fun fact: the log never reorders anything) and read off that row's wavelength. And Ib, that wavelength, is 6132.32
